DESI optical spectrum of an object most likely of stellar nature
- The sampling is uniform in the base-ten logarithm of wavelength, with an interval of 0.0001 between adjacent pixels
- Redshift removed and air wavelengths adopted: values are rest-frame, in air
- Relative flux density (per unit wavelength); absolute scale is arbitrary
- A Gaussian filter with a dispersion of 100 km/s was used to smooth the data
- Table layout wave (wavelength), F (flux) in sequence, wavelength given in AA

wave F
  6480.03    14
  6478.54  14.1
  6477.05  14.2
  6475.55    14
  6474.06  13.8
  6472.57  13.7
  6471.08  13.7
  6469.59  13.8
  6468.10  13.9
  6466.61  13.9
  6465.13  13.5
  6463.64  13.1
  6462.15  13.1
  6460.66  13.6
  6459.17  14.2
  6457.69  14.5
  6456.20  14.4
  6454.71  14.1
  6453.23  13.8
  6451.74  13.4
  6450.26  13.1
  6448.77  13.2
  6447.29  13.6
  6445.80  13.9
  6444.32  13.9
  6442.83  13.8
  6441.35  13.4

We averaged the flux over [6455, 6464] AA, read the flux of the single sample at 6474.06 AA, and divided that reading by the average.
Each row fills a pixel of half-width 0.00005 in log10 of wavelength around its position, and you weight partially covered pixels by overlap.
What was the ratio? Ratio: 1.00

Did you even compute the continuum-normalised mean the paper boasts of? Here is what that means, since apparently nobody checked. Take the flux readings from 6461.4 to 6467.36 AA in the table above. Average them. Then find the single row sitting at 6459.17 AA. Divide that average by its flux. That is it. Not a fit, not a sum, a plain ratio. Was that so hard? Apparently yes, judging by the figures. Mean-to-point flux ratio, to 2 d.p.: 0.94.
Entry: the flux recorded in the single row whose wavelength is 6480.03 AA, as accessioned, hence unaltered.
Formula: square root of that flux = 3.74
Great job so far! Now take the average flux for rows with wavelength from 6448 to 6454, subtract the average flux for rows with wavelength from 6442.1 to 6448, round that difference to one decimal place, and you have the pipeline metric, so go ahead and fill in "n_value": -0.4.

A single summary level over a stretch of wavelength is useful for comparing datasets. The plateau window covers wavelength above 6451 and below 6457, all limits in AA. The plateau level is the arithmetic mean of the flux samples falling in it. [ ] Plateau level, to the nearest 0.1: 13.9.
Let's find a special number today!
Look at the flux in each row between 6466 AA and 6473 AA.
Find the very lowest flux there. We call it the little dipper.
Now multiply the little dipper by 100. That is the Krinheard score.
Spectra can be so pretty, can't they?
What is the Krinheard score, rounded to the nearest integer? 1370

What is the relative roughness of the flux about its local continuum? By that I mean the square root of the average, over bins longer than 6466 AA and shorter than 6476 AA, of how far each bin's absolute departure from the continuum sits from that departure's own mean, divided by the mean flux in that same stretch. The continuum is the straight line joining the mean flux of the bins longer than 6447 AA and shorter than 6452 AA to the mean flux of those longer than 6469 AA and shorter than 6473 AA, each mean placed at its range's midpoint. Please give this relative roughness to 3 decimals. 0.021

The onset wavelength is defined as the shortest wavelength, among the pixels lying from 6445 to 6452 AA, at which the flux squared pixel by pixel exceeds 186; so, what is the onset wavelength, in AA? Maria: 6445.80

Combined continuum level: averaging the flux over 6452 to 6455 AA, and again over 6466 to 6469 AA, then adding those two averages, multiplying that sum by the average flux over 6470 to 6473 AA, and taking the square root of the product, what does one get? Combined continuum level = 19.5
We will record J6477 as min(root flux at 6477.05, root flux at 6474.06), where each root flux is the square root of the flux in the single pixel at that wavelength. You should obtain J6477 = 3.71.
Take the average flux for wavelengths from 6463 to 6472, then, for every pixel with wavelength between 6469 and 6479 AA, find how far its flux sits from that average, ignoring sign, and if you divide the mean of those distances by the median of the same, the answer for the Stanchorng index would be 1.7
